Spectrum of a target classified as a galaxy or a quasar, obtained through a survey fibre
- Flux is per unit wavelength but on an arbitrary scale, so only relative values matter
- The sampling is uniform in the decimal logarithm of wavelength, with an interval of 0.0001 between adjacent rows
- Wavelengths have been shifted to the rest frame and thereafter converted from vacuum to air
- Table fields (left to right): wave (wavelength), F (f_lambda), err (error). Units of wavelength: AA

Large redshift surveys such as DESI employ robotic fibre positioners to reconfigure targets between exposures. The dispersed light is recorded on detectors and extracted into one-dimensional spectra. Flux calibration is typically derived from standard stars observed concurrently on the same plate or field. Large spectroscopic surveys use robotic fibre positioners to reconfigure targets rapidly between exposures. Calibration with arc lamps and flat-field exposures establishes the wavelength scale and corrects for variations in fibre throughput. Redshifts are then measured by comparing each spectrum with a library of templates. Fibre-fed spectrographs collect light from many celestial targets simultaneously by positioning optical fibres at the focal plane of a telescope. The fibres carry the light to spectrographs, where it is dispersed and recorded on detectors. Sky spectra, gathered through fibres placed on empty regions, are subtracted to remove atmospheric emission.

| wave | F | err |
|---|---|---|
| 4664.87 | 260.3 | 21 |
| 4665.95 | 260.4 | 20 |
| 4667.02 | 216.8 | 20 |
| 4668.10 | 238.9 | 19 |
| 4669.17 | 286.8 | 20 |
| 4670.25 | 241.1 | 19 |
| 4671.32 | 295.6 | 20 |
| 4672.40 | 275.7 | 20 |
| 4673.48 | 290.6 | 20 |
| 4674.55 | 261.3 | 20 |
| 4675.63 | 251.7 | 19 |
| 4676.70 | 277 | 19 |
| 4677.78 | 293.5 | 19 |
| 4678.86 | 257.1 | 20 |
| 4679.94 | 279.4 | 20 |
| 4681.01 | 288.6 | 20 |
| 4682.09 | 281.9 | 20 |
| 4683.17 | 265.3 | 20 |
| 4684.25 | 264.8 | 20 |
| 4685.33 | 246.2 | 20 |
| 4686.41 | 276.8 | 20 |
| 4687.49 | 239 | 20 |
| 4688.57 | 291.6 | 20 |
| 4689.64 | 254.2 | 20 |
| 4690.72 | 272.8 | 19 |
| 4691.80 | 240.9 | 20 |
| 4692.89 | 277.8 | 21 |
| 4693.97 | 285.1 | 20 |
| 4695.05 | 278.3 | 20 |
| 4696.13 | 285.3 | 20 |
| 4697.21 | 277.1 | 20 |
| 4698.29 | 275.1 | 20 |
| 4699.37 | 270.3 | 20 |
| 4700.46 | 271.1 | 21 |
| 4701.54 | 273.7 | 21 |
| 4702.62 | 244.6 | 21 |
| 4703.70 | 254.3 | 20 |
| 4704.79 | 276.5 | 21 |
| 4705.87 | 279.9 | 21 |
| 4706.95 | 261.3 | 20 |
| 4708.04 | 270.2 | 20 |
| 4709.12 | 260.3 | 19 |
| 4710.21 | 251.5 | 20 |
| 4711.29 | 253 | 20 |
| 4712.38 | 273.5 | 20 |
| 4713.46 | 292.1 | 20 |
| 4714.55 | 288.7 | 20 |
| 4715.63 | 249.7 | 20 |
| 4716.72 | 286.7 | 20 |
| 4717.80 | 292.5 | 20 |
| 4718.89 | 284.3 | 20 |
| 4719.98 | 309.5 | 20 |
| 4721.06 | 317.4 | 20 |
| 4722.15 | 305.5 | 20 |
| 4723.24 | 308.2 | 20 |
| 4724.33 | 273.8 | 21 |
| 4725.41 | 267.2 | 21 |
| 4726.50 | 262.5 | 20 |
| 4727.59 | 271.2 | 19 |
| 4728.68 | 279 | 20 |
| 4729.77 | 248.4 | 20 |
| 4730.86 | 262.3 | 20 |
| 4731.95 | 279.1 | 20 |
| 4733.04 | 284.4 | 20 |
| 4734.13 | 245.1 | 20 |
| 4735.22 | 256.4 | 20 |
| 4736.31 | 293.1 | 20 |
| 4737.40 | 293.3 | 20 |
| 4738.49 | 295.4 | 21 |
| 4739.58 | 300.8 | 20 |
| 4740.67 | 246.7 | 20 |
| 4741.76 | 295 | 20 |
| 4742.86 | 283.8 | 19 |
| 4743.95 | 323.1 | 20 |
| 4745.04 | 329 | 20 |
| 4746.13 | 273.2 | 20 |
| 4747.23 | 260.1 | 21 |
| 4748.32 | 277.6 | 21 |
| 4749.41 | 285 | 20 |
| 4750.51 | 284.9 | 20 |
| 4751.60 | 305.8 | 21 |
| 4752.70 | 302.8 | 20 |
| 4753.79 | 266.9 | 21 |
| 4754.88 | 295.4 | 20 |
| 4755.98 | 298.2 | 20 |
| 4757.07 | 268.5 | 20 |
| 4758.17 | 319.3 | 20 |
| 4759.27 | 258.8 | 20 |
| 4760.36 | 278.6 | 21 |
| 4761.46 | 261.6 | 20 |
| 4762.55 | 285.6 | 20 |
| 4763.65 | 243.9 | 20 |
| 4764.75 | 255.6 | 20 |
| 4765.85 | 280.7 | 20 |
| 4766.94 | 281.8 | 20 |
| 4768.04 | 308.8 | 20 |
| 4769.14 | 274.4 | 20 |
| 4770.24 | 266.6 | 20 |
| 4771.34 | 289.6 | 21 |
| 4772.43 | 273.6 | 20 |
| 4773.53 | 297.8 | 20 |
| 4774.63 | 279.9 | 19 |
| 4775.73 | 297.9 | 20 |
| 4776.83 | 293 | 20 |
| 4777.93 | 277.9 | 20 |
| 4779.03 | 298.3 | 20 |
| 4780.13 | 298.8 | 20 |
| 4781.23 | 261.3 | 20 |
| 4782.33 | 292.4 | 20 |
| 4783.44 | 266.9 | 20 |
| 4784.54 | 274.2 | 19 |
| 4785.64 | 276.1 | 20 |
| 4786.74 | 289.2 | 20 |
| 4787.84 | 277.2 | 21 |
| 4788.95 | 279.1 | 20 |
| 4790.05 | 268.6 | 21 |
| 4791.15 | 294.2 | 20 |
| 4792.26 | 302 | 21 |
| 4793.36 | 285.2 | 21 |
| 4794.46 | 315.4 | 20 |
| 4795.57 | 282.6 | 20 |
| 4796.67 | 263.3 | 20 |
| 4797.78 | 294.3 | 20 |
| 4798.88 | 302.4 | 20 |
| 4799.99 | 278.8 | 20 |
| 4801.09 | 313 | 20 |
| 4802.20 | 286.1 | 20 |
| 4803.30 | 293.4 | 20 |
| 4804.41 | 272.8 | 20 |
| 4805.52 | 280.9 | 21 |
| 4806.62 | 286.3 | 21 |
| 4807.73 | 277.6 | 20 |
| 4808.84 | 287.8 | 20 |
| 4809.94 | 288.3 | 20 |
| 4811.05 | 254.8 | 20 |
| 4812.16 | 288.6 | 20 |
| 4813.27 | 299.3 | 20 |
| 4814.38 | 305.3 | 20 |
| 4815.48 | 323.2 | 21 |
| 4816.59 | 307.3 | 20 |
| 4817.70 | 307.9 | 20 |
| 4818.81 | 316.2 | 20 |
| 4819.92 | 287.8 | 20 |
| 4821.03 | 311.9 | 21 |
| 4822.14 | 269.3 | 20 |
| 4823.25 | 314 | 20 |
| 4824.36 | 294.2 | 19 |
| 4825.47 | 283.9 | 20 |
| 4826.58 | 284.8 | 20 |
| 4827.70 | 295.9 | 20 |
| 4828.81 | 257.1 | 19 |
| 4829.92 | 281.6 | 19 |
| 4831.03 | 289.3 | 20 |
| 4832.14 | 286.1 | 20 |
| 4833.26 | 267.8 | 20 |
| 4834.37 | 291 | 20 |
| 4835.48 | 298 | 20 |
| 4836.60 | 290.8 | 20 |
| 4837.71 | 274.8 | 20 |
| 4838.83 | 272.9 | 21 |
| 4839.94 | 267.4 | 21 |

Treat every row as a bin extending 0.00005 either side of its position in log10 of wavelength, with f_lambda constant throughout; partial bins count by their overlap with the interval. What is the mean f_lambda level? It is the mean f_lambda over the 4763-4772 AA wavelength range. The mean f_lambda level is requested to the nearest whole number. 275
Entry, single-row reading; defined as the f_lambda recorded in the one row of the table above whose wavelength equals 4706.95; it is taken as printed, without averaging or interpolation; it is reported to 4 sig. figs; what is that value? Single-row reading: 261.3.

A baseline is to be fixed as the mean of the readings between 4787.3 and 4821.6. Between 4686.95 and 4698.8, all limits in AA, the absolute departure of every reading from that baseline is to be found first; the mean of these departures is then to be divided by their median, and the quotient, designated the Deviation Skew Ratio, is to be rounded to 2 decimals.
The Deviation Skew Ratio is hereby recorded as 1.46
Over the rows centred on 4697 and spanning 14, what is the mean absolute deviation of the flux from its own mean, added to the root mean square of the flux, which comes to 281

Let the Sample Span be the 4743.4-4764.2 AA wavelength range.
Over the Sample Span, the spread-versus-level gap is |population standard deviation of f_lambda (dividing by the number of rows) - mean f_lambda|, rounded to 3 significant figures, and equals 262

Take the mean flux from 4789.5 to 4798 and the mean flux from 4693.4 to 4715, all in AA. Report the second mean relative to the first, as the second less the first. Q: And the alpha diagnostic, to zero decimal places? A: -17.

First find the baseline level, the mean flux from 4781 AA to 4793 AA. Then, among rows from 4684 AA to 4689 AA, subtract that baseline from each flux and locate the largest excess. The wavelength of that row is 4688.57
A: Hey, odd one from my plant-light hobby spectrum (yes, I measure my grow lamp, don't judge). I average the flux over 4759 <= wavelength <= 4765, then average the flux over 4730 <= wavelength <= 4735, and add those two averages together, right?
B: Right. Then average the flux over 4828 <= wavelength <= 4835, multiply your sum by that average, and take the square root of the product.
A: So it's 385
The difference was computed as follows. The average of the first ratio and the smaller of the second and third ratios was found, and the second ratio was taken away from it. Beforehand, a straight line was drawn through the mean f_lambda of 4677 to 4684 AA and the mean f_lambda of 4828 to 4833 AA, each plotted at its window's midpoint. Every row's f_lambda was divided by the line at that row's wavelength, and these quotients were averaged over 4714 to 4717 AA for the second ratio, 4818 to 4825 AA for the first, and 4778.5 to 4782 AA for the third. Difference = 0.04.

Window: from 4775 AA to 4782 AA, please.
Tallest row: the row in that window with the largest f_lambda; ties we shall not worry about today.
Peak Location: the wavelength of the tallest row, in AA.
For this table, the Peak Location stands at 4780.13 AA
